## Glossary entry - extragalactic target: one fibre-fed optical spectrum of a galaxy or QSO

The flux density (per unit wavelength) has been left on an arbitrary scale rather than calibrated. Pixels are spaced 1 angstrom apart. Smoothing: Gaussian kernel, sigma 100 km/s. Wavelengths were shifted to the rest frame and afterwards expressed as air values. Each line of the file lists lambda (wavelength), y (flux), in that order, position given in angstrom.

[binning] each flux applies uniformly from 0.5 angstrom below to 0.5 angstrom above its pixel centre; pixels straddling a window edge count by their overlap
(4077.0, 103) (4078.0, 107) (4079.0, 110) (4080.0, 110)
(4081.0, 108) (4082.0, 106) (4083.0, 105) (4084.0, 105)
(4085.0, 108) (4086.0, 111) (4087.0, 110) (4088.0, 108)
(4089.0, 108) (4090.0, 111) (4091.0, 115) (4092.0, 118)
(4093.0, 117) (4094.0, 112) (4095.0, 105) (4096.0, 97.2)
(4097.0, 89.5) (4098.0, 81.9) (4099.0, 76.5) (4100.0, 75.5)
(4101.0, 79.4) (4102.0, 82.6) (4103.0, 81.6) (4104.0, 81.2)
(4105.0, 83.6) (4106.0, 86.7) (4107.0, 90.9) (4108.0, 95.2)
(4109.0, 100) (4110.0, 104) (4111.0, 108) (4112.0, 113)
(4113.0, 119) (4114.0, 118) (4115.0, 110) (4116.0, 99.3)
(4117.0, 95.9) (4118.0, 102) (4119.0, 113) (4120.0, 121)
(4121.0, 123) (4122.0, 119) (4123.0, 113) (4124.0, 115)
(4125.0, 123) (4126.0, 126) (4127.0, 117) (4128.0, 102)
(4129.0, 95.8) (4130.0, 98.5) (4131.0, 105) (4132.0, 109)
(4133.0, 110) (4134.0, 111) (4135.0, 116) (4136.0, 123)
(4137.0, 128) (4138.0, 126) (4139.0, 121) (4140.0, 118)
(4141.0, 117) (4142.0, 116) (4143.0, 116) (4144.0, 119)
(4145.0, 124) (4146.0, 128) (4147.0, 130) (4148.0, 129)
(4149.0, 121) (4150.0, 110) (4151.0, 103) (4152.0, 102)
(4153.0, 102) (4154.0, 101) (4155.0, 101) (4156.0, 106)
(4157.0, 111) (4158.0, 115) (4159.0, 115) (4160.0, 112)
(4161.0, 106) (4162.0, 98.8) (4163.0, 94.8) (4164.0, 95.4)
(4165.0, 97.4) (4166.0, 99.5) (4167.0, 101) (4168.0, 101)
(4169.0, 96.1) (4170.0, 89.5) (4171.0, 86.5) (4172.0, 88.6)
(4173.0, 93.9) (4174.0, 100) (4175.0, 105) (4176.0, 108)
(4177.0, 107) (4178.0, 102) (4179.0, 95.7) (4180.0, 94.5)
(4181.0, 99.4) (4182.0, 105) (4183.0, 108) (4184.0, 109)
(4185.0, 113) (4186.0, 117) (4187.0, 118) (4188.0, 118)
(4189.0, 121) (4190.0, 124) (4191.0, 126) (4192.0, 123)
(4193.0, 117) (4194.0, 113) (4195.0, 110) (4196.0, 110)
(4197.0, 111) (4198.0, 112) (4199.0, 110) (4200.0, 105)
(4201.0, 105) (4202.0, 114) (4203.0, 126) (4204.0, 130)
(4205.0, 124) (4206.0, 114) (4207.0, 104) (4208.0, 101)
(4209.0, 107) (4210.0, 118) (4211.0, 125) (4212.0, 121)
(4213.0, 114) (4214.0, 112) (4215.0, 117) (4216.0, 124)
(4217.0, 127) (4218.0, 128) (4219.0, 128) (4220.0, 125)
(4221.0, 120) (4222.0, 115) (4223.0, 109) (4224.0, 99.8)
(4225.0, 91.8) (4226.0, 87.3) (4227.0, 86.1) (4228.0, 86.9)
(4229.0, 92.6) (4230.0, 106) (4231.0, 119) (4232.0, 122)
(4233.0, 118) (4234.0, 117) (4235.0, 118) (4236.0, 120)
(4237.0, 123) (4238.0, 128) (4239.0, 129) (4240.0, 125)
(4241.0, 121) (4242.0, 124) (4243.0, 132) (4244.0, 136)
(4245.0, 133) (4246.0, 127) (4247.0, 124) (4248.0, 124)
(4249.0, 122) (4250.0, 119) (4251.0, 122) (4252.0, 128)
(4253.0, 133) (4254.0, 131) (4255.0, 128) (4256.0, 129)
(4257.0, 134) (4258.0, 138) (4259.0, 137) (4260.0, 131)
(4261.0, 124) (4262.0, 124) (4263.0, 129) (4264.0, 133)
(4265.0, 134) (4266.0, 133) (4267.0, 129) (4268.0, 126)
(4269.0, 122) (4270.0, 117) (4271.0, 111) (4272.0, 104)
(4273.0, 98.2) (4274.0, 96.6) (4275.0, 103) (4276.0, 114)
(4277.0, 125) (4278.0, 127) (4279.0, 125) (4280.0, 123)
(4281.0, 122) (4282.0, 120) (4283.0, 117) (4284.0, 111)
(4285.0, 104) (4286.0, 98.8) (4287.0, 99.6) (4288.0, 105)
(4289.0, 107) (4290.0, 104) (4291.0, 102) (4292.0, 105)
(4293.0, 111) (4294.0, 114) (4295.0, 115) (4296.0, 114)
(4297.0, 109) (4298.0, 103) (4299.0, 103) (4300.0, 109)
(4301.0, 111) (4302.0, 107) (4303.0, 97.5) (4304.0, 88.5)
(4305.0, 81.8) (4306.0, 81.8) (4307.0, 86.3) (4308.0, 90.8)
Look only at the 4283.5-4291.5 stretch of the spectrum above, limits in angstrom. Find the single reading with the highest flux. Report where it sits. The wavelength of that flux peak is 4284.0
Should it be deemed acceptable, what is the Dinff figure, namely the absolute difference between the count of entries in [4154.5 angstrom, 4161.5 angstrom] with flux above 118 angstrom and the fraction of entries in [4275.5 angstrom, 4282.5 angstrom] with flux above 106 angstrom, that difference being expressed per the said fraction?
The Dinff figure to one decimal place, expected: 1.0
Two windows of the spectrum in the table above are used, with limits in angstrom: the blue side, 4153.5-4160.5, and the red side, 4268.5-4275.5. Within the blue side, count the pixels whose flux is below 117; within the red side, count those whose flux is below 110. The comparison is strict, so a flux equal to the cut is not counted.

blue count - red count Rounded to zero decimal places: 3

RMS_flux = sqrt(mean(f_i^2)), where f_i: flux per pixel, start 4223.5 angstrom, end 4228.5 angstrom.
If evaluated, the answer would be 91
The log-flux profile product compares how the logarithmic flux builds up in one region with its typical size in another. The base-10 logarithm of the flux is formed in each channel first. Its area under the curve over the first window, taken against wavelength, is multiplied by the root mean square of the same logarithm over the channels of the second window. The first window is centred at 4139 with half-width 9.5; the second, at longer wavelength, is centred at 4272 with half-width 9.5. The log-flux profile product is 81.7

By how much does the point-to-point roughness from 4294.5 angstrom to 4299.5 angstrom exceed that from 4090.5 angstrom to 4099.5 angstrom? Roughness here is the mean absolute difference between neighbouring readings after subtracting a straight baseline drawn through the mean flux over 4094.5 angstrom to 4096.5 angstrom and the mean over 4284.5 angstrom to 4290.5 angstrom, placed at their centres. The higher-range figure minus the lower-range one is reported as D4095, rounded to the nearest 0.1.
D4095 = -2.6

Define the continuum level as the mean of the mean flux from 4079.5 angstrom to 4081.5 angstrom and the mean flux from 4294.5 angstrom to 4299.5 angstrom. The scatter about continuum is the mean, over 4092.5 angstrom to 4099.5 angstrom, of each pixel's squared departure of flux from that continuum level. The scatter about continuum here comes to 340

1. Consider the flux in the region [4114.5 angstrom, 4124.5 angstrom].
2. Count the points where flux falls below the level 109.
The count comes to 3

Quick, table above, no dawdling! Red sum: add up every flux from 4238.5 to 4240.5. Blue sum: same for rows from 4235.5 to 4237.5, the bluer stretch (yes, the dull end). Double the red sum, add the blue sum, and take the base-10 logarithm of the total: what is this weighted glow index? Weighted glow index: 2.88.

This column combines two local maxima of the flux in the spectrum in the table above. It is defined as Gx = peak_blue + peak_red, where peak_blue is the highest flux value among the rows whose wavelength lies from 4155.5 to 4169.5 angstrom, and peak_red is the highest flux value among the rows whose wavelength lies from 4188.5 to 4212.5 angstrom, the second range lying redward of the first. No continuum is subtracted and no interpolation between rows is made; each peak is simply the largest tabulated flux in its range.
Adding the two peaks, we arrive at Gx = 245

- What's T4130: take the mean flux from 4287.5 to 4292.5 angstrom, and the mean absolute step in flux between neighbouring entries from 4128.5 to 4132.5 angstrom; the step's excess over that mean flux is -100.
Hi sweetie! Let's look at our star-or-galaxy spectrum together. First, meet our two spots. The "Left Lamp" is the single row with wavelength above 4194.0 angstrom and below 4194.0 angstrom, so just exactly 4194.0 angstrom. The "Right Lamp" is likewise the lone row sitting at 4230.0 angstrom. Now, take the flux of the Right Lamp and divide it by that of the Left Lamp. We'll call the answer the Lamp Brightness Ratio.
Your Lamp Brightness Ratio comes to 0.94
